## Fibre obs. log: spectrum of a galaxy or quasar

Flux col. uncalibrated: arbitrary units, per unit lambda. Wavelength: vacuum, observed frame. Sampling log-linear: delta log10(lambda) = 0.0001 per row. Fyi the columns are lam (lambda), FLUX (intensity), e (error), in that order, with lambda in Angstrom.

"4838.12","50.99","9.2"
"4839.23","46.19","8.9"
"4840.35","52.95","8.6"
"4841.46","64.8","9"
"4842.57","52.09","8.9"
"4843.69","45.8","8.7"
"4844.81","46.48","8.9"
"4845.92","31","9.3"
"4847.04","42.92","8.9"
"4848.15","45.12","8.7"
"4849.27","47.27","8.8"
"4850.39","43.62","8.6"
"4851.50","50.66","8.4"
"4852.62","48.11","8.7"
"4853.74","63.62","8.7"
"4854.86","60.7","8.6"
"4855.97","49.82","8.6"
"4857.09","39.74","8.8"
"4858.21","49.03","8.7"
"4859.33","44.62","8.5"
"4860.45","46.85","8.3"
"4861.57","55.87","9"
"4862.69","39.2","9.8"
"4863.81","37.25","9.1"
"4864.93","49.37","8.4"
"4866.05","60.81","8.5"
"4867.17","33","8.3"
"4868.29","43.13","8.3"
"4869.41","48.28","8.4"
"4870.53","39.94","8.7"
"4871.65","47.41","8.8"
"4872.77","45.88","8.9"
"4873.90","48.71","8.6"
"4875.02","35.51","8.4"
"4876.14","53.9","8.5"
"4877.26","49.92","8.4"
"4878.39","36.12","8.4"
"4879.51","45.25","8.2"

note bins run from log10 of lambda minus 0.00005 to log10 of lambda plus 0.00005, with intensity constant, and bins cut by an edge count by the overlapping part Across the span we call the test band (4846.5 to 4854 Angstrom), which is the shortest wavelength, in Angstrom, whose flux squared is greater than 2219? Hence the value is 4849.27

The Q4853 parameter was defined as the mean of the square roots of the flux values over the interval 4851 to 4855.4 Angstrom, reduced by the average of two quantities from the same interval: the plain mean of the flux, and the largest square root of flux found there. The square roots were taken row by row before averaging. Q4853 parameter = -24.4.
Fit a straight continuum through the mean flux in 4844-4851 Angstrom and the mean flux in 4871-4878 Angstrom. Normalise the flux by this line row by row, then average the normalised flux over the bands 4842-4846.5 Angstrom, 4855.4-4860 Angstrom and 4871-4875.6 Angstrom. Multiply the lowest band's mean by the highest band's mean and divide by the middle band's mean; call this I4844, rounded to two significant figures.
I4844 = 0.95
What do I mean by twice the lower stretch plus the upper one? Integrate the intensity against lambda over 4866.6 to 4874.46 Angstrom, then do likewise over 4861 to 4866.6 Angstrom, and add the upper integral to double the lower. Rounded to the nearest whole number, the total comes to 887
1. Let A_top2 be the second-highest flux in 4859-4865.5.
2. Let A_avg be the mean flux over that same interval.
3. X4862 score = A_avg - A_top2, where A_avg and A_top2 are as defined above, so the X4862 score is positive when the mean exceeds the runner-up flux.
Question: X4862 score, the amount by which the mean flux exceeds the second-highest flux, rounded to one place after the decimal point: -3.8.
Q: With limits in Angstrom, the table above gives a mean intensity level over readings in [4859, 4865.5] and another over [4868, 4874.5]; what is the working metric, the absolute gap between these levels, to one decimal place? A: 0.0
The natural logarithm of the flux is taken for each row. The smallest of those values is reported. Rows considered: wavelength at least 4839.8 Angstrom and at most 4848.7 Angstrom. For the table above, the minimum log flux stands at 3.43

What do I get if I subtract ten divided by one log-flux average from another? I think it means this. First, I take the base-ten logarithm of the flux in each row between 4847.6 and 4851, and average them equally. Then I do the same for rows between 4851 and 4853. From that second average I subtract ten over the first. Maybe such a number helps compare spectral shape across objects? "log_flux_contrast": -4.34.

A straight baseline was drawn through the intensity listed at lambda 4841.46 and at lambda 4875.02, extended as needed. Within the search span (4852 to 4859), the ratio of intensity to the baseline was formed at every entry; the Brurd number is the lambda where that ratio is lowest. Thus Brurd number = 4857.09 Angstrom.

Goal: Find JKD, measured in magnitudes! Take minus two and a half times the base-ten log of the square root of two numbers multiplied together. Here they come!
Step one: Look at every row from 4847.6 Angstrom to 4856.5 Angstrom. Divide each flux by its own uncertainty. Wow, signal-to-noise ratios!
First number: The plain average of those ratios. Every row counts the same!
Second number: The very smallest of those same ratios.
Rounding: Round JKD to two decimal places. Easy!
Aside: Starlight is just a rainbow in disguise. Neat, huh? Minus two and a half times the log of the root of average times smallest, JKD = -1.85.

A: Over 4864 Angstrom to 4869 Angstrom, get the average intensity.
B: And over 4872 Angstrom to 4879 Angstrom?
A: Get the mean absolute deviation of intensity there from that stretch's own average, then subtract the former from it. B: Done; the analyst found -40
